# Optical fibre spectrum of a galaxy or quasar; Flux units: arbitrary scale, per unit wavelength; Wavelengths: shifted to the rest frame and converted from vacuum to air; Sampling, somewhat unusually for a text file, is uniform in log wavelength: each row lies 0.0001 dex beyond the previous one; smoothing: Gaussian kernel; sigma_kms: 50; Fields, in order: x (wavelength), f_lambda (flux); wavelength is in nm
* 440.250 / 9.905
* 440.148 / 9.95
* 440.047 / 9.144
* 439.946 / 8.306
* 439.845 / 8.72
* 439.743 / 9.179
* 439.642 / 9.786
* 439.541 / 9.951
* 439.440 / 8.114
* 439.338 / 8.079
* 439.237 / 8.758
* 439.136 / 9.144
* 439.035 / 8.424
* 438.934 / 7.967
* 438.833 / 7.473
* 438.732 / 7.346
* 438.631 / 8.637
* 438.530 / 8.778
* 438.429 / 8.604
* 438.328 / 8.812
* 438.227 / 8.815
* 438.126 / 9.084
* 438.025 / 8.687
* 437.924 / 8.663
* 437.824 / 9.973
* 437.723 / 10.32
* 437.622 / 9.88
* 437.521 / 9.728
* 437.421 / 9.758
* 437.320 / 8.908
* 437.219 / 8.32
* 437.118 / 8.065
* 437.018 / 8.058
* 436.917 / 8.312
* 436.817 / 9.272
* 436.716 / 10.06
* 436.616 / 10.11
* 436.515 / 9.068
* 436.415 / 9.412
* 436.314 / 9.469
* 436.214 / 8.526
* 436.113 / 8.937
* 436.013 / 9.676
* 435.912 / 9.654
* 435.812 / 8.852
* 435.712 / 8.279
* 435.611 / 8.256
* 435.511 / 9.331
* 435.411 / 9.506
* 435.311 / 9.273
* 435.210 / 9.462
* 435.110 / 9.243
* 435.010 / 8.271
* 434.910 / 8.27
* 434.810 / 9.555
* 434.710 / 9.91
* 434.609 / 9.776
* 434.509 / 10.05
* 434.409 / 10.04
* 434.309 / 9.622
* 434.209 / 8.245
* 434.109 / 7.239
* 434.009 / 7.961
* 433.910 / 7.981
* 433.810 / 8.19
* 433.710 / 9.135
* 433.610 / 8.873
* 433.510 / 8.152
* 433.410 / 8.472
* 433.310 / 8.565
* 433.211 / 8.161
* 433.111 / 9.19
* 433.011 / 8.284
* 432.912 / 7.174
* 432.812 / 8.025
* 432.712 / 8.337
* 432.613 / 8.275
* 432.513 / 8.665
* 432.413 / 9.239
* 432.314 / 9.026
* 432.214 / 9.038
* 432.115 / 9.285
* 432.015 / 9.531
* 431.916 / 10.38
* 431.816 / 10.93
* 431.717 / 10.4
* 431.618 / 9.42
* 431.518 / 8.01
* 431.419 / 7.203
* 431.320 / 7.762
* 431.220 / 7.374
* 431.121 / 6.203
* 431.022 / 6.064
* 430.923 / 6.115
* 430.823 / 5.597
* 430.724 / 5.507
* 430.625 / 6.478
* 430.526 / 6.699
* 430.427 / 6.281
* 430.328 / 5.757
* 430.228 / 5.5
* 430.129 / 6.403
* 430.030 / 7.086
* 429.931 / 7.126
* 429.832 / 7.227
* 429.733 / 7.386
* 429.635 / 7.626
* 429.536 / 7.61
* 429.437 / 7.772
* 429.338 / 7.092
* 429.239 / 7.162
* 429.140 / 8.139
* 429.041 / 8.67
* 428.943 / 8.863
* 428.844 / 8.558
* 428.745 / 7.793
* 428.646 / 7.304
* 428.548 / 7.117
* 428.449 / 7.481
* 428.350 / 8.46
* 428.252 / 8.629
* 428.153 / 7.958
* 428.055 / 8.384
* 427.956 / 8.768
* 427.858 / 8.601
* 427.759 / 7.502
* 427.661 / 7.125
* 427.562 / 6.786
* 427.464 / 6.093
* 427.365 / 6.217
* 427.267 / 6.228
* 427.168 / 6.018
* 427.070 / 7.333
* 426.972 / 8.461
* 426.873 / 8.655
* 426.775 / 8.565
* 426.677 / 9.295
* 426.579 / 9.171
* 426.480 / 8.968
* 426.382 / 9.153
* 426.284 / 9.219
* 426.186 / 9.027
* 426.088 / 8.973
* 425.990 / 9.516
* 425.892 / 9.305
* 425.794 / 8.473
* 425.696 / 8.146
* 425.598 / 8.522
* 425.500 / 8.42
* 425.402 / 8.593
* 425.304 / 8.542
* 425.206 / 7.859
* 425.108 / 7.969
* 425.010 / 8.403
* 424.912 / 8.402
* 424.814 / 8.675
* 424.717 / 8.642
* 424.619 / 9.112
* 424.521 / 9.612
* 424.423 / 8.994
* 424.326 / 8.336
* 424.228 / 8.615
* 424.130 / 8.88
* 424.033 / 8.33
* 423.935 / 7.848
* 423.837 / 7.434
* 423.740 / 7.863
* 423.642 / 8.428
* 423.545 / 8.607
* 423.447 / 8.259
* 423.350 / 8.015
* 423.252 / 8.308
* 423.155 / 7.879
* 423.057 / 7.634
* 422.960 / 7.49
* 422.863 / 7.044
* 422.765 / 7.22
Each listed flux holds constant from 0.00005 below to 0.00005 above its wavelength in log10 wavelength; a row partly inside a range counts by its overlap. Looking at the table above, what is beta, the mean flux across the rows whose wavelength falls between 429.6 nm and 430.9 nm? 6.5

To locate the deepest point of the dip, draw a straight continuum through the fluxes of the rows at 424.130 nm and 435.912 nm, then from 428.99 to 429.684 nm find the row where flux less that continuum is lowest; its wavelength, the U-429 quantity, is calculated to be 429.338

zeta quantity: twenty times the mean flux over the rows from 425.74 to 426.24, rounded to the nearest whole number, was 181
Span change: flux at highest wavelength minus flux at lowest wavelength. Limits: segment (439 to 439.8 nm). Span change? 0.8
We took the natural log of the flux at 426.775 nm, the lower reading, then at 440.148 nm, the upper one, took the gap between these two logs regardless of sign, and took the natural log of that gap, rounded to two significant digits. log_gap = -1.9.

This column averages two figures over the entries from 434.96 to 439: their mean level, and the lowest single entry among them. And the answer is 8.2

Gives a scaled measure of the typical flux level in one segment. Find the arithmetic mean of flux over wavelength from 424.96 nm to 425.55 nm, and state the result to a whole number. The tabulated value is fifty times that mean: 415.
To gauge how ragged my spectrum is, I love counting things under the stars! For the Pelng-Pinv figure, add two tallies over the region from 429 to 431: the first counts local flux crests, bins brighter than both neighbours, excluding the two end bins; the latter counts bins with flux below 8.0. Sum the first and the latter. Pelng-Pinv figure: 21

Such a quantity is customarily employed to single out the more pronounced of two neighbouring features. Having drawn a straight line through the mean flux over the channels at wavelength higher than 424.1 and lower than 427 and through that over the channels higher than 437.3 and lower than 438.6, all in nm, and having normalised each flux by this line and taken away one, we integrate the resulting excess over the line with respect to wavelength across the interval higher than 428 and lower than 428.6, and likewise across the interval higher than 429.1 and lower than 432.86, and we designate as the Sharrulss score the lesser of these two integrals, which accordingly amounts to -0.5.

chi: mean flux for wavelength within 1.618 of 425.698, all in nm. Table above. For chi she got 8.5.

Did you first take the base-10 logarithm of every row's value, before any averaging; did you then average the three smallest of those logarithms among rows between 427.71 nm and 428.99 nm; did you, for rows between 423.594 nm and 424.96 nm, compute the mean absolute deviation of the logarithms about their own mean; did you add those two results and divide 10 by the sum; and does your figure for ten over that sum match 11.3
